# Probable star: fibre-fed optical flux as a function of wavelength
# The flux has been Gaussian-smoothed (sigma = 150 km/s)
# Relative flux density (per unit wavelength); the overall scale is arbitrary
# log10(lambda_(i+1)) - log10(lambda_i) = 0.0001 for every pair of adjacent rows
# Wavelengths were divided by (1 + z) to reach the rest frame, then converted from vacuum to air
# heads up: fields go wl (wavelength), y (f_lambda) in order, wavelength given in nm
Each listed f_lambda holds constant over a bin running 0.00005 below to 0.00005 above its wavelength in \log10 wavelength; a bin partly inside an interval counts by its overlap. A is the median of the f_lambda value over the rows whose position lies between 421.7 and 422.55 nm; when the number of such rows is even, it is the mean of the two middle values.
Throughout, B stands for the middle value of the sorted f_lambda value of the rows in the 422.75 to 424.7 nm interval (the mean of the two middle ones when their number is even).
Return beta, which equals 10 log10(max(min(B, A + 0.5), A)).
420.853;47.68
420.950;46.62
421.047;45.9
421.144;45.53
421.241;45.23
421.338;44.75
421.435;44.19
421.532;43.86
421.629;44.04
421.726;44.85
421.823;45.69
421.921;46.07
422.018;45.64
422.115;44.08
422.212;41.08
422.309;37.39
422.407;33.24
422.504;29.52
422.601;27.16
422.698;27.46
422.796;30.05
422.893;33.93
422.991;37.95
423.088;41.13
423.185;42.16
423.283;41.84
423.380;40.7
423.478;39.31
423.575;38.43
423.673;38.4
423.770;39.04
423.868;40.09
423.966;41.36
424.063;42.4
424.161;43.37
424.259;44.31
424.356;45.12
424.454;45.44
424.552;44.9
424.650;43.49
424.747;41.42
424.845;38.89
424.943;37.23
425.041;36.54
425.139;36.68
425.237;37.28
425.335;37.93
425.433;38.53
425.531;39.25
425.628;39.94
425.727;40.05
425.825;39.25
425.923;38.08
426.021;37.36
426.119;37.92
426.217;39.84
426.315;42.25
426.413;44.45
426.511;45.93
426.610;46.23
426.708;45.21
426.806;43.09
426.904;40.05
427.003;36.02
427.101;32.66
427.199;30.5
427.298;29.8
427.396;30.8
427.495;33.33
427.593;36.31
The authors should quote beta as 16.4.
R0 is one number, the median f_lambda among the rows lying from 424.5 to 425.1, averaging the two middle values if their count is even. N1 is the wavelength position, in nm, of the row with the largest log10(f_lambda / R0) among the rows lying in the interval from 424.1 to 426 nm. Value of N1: 424.454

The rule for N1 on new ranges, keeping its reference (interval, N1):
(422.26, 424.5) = 424.454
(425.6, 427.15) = 426.610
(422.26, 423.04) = 422.991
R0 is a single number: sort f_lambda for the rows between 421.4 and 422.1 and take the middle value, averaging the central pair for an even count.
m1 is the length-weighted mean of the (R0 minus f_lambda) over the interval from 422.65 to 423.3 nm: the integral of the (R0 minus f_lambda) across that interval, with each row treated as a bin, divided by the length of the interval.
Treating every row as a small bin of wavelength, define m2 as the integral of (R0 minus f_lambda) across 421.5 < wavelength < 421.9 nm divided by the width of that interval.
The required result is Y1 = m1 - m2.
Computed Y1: 8.6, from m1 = 9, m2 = 0.1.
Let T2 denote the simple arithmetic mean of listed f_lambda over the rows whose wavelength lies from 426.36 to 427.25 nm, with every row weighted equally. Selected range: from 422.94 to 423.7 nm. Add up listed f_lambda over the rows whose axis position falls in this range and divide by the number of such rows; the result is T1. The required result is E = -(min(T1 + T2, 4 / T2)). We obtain -0.099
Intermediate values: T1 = 40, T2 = 40.5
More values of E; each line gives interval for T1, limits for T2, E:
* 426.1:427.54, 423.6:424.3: -0.097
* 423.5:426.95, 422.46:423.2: -0.119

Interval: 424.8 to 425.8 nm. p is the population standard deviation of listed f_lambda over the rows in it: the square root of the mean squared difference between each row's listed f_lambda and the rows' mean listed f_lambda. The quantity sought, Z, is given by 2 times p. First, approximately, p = 1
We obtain 2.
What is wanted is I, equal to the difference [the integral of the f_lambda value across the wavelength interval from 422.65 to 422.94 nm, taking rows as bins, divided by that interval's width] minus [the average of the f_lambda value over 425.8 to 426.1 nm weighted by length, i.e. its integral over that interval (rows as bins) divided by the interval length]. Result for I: -8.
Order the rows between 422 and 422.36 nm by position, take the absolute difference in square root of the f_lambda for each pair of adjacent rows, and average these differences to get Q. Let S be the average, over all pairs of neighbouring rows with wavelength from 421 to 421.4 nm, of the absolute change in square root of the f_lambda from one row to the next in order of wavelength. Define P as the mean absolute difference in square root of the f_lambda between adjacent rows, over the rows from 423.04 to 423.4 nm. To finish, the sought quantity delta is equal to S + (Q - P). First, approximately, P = 0.064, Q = 0.21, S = 0.028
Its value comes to 0.18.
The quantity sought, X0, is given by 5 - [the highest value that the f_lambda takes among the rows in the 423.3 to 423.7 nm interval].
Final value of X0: -36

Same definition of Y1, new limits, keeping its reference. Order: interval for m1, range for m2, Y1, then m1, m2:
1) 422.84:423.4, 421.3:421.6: 4.8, 5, 0.6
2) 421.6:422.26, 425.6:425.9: -4.9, 0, 5.2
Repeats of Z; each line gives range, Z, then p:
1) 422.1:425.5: 9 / 5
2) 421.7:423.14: 14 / 7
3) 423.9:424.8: 3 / 1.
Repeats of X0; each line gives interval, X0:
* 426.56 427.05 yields -41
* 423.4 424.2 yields -38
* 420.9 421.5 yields -42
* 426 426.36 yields -37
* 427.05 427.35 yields -28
